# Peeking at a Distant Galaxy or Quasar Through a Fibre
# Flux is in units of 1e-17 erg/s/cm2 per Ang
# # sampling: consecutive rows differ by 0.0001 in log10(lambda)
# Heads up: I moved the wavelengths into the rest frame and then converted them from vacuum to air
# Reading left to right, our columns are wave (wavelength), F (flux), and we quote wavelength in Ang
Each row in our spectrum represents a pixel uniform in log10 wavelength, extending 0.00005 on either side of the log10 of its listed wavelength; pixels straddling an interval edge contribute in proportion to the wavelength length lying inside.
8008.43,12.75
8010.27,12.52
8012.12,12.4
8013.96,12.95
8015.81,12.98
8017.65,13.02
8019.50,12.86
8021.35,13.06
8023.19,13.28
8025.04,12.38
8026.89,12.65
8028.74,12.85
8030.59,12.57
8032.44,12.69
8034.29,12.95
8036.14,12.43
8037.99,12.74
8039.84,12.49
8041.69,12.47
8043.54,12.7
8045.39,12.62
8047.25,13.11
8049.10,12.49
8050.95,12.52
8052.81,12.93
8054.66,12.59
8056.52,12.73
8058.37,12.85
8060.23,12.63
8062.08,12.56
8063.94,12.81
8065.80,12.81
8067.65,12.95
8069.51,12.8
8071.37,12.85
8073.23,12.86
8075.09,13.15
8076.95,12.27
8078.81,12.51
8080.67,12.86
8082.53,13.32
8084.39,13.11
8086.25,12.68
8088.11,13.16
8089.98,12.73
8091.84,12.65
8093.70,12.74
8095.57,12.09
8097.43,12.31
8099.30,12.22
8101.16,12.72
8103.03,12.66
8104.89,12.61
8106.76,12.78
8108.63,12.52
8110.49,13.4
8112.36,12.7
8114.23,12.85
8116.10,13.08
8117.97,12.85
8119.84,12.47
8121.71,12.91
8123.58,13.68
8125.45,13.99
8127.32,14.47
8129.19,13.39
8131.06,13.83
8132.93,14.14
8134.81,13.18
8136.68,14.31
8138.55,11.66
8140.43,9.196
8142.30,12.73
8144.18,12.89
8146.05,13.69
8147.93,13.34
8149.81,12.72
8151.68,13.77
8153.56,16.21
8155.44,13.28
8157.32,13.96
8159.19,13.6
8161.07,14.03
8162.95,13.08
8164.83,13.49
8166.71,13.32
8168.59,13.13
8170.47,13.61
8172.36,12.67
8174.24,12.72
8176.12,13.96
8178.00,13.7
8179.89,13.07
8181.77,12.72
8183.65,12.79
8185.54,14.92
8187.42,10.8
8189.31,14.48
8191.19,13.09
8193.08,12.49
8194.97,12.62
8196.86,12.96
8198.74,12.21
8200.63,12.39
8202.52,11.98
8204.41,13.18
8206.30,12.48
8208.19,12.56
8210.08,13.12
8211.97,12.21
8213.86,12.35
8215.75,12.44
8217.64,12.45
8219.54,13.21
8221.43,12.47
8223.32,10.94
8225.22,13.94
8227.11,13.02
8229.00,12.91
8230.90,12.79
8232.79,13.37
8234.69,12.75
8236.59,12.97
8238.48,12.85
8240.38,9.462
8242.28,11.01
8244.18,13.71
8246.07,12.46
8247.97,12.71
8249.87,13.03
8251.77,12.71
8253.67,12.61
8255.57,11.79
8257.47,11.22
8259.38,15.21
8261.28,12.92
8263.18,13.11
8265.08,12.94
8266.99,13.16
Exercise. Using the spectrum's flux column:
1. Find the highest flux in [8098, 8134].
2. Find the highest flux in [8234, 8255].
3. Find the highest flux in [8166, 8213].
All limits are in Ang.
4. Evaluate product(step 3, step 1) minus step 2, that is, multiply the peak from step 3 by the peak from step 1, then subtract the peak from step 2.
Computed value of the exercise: 202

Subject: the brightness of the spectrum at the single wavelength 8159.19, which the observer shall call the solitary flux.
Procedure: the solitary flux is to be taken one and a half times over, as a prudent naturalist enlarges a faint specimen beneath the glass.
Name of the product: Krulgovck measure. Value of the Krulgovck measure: 20.4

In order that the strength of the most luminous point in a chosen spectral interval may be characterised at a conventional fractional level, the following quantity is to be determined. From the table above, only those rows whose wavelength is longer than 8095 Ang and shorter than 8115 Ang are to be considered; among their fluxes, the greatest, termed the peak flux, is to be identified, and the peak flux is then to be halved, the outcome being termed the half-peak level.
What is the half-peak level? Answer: 6.70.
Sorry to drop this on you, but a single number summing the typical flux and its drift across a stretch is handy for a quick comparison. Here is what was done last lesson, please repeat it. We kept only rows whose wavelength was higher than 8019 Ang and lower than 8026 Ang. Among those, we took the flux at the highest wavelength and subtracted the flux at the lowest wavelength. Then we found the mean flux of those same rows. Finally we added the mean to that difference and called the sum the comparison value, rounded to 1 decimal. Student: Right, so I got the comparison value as 12.4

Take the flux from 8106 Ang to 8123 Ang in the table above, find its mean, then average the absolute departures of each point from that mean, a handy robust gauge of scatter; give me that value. 0.20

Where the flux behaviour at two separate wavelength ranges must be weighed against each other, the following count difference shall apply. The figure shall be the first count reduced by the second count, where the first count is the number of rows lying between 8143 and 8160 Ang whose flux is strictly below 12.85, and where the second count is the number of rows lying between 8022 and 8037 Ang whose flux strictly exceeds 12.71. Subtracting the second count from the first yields -2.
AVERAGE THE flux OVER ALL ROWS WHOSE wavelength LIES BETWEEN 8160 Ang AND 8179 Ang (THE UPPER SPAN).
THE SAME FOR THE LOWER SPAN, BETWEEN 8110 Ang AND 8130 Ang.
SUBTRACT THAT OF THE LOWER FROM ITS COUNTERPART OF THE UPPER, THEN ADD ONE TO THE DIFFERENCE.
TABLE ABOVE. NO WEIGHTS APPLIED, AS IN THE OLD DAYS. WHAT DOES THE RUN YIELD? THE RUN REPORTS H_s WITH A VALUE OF 1.12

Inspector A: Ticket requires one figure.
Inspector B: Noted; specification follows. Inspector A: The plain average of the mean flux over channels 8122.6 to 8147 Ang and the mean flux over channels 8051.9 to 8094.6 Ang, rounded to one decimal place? 13.0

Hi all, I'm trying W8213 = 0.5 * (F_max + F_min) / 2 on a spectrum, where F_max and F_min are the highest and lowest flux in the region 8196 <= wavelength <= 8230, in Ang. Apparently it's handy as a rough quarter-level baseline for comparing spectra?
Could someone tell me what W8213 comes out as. 6.22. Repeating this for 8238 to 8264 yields 6.17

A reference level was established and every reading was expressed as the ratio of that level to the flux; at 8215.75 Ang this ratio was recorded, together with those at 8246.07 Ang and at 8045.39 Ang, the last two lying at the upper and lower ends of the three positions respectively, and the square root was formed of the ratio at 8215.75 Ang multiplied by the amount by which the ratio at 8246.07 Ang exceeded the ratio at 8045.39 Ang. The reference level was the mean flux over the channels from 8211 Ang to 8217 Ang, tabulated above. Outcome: 0.112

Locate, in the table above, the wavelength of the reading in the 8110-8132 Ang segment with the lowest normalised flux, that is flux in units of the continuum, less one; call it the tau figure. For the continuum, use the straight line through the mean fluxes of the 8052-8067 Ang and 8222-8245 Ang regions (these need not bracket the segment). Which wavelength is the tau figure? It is 8119.84 Ang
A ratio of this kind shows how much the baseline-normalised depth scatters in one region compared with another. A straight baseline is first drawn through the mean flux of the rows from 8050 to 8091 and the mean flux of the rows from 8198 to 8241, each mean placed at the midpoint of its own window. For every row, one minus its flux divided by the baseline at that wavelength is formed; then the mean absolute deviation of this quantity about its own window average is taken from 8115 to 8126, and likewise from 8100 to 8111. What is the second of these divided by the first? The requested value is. 0.46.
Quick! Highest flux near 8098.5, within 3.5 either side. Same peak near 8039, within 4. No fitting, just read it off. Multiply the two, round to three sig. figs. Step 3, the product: 162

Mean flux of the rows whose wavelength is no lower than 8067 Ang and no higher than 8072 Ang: 12.9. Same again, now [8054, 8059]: 12.7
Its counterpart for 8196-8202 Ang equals 12.5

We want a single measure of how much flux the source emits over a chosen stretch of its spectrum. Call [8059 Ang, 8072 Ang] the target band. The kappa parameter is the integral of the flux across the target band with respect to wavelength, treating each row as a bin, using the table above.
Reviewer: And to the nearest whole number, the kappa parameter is 166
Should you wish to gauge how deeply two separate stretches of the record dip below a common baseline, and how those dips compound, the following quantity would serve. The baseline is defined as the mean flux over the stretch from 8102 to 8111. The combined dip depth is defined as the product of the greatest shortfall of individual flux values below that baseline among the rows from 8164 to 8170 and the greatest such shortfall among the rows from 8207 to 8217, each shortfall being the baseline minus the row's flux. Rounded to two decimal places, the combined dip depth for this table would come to -0.20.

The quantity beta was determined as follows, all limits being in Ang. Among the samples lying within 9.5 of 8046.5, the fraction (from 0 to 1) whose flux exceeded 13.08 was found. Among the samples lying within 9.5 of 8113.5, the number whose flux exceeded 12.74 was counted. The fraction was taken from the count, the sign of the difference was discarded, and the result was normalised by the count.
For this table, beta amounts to 0.98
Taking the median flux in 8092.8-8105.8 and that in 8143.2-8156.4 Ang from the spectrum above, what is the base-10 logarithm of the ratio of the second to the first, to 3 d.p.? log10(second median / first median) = 0.024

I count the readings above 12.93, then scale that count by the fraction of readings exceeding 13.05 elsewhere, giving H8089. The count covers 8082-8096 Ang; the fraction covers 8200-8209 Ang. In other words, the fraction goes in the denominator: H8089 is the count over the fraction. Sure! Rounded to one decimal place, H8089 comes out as 15.0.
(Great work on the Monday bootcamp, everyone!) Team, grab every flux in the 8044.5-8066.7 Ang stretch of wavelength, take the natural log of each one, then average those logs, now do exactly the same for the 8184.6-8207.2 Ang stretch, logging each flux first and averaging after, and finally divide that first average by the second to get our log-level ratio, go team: 1.00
